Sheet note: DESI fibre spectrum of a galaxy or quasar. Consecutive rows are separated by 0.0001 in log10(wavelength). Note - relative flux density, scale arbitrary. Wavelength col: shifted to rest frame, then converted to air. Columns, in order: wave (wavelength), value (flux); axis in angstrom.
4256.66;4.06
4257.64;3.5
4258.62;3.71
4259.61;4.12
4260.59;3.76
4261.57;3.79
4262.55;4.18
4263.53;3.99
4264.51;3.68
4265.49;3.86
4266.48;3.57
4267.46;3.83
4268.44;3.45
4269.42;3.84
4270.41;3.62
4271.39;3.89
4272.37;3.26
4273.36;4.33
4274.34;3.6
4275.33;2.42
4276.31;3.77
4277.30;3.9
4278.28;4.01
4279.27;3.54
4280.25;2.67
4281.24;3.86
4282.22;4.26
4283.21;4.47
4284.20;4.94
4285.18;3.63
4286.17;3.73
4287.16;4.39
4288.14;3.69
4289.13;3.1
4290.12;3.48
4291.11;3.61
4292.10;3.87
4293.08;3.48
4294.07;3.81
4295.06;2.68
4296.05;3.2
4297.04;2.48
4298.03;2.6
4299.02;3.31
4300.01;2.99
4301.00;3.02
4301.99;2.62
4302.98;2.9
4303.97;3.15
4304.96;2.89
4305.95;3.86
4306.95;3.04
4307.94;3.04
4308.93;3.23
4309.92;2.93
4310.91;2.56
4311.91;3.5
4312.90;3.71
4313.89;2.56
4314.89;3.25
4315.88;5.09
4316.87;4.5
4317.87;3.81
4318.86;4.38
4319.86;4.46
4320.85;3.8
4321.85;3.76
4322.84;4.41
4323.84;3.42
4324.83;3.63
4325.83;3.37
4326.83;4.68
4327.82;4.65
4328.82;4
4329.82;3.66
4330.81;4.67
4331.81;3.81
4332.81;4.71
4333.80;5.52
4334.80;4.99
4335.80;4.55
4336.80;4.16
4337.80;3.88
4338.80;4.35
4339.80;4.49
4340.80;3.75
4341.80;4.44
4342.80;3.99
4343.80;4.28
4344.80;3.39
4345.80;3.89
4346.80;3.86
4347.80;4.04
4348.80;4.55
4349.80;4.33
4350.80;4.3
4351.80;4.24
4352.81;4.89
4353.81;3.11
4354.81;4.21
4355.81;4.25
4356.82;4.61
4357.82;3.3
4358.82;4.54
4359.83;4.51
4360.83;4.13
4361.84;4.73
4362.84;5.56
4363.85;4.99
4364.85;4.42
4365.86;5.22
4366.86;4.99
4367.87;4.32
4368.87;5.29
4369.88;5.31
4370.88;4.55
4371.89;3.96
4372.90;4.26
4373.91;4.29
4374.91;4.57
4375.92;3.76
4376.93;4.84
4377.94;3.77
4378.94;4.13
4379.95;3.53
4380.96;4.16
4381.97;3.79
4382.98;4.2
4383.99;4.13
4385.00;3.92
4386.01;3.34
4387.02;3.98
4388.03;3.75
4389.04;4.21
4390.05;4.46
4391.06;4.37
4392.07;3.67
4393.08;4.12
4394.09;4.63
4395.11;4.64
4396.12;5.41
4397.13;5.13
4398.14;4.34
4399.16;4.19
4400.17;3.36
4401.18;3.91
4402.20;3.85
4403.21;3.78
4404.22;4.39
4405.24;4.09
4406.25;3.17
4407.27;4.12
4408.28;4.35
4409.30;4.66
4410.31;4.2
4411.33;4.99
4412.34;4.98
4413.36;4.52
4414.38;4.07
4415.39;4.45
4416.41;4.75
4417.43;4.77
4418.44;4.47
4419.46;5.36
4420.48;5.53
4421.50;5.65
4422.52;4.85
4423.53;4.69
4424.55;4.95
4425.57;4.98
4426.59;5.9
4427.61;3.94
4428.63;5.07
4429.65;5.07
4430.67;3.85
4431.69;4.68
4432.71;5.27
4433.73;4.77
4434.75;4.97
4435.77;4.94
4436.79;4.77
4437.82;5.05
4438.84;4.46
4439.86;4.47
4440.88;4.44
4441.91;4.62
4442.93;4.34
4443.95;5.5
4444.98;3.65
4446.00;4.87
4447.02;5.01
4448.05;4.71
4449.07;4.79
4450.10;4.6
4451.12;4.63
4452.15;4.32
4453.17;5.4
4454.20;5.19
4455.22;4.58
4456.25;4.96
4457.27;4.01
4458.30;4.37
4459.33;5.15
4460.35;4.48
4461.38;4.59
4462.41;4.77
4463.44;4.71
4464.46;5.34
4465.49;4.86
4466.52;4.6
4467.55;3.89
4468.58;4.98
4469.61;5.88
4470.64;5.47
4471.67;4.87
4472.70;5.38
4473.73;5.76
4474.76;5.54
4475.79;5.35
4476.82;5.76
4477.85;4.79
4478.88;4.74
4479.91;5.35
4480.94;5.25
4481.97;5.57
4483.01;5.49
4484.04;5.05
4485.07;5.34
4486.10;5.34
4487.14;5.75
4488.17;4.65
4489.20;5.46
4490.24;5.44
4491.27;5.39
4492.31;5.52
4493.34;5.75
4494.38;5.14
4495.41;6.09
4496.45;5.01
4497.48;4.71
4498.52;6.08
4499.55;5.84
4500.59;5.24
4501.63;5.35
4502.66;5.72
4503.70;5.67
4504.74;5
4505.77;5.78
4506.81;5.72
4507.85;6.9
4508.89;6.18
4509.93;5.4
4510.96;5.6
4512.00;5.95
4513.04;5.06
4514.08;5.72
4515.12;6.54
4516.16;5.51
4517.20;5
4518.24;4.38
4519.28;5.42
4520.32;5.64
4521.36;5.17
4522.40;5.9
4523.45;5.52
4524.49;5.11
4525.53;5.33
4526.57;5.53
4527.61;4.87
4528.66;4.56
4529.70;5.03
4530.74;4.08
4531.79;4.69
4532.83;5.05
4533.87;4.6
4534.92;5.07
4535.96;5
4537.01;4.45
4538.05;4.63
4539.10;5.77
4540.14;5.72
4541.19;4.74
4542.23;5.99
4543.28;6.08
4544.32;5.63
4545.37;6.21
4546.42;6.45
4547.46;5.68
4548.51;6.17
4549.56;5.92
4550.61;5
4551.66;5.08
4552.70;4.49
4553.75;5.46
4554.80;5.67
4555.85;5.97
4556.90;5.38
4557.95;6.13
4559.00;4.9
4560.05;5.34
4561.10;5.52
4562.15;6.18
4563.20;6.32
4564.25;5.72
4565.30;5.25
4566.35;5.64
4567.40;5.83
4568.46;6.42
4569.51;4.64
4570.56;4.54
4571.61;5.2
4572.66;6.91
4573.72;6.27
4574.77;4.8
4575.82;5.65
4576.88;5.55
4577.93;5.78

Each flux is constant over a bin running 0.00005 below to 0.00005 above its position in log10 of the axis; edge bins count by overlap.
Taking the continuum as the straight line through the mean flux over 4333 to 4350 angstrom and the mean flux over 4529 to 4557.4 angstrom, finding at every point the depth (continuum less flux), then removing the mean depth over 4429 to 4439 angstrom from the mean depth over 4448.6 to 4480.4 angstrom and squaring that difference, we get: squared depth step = 0.000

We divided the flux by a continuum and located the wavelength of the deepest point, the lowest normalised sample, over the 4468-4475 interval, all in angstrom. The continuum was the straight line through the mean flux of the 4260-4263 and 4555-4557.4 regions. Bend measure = 4471.67 angstrom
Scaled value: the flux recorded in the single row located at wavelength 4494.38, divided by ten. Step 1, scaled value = 0.51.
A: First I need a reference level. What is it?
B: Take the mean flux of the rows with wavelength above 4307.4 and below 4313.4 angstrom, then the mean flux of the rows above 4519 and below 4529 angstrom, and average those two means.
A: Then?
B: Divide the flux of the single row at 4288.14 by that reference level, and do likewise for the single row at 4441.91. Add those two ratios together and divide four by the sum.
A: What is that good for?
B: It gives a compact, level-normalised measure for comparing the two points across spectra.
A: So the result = 2.04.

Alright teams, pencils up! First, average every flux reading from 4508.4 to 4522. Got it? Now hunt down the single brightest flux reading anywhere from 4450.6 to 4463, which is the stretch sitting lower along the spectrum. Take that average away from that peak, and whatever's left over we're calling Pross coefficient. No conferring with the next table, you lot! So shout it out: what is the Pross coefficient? -0.1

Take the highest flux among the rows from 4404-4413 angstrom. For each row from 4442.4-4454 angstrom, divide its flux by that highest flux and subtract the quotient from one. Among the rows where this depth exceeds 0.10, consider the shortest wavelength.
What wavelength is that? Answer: 4442.93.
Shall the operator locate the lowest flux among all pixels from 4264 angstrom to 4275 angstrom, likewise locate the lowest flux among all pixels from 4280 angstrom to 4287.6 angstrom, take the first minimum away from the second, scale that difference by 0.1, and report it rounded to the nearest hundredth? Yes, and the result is -0.06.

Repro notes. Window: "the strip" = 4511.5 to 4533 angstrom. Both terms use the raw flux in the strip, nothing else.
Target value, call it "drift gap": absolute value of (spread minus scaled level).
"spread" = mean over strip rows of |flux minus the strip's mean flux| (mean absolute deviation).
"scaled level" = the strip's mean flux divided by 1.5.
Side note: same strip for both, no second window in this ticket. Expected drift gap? 3.05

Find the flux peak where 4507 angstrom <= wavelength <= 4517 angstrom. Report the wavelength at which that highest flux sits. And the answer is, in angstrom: 4507.85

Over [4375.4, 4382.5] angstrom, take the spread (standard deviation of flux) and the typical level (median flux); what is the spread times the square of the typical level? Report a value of 6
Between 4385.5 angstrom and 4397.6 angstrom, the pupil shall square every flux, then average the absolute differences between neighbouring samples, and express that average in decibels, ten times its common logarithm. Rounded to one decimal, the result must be 5.3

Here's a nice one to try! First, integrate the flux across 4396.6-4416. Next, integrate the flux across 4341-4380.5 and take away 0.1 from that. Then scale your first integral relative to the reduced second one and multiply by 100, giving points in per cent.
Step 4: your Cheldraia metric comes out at 48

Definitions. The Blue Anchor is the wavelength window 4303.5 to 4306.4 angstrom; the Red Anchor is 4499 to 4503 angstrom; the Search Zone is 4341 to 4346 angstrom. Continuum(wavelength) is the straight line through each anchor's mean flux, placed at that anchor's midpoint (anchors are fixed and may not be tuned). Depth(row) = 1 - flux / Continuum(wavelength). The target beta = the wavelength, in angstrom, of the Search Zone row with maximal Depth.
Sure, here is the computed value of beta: 4344.80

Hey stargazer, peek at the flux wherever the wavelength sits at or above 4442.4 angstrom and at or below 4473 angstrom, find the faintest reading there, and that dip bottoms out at 3.65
